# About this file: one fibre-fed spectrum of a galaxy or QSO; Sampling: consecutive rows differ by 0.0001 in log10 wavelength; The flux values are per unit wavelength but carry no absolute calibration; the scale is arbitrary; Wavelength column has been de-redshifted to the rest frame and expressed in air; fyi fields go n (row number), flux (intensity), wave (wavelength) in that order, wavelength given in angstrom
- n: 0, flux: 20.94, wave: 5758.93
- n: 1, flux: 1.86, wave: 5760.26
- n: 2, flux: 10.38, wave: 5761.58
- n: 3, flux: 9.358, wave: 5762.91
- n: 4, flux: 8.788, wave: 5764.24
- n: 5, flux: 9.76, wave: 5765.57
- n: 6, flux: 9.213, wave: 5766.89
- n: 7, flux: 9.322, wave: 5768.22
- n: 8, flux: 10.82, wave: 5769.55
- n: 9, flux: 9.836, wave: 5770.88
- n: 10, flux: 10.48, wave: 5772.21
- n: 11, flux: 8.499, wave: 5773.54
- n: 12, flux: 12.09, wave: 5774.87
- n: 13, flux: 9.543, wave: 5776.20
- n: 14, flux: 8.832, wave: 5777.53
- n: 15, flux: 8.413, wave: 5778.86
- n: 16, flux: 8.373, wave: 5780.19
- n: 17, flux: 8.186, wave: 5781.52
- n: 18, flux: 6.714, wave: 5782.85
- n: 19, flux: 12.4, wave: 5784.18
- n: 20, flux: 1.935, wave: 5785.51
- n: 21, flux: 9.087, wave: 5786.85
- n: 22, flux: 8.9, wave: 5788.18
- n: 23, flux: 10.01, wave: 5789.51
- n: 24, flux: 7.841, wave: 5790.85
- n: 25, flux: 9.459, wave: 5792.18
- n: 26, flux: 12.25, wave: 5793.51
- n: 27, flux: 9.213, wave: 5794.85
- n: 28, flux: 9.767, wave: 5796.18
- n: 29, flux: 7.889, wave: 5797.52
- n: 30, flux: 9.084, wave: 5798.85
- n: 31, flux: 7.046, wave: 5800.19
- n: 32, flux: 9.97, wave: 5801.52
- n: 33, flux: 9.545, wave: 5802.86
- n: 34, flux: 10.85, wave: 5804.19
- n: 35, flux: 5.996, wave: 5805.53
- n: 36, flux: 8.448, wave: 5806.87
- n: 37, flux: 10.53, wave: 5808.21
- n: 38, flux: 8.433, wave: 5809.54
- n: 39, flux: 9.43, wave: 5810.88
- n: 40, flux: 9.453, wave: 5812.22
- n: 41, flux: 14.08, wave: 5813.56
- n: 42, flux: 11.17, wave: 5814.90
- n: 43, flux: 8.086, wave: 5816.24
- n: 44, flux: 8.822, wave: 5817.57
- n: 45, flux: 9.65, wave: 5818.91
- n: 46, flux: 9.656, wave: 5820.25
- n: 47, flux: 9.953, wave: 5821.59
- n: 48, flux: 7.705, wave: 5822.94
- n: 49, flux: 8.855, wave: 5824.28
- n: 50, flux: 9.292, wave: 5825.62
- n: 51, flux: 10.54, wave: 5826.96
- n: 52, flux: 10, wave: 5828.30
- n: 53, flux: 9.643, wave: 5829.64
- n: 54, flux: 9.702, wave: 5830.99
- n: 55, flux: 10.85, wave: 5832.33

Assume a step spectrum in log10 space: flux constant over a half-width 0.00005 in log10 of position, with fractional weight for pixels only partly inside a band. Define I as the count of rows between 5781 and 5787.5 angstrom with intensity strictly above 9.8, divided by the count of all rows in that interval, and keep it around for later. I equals 0.200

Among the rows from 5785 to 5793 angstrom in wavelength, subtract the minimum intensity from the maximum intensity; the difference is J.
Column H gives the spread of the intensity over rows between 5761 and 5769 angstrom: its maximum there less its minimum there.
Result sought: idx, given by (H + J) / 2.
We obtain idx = 5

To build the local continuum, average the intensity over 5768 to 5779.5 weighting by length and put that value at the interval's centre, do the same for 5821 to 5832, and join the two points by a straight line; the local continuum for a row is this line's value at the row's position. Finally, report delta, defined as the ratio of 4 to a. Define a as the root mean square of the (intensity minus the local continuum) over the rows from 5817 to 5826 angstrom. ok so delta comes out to 5.0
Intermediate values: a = 0.8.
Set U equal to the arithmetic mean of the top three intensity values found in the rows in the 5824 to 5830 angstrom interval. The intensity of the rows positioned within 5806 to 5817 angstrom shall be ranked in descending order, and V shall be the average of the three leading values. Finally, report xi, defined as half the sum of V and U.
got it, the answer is 11.0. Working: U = 10.1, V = 11.9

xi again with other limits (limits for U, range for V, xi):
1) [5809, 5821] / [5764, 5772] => 10.9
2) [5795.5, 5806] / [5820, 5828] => 10.1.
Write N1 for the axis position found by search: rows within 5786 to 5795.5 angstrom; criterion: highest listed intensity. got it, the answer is 5793.51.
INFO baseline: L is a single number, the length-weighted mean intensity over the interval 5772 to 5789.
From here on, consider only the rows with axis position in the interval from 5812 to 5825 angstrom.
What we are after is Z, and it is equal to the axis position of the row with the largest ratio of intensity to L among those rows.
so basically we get 5813.56 angstrom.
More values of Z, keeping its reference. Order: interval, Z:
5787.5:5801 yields 5793.51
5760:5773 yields 5769.55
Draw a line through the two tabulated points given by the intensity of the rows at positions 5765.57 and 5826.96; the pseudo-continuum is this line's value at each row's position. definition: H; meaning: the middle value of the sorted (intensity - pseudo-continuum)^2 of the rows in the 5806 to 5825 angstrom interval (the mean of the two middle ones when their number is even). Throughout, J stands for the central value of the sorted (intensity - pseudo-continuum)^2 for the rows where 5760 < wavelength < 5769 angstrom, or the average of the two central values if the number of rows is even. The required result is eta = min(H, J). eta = 0.3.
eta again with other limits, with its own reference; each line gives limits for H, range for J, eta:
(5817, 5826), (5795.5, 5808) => 1.2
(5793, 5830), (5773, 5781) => 0.9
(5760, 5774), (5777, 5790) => 0.4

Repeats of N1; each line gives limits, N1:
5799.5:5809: 5804.19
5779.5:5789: 5784.18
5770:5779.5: 5774.87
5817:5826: 5821.59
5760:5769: 5761.58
